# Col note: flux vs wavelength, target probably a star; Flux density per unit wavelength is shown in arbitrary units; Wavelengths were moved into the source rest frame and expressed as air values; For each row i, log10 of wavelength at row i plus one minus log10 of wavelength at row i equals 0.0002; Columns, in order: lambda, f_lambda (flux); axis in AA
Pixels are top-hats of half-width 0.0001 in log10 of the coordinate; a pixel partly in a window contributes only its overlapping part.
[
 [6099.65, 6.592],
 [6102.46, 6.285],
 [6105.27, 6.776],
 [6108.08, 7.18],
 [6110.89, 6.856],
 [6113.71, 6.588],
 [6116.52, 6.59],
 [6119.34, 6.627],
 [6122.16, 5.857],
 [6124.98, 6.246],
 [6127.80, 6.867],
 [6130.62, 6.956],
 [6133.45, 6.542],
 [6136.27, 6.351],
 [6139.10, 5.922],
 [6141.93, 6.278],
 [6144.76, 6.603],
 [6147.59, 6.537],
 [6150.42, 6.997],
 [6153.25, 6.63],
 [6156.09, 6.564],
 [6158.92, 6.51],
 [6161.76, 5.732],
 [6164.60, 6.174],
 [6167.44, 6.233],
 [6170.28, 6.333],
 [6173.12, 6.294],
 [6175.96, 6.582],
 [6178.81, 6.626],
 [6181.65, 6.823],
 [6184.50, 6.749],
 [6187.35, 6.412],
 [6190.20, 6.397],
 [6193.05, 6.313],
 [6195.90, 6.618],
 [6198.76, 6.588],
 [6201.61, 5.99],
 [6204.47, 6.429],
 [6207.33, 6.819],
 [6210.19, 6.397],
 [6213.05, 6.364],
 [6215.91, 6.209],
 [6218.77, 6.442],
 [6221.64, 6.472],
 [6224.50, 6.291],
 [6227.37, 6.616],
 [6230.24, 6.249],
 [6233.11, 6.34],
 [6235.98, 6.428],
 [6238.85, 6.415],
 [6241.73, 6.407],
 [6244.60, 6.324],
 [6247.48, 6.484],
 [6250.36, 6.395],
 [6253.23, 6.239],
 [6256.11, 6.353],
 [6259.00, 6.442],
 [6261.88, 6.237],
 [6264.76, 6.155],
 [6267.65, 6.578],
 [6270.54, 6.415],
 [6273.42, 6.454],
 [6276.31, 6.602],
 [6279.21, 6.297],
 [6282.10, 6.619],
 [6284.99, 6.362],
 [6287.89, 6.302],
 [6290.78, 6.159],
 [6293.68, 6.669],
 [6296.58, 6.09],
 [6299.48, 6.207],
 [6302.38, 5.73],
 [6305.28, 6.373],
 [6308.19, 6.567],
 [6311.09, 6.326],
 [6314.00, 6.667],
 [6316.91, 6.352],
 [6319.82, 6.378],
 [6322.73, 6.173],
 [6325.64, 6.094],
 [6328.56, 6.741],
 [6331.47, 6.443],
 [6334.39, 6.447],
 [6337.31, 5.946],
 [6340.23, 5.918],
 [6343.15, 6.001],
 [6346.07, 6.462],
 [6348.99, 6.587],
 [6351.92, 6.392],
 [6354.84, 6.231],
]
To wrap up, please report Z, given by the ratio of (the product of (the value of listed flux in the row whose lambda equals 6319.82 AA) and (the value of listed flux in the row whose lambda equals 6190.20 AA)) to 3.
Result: 13.6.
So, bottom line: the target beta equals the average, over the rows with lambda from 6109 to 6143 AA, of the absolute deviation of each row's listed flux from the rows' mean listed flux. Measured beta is 0.29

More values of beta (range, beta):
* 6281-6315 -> 0.20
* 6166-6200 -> 0.17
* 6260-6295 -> 0.15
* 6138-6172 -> 0.26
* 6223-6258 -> 0.08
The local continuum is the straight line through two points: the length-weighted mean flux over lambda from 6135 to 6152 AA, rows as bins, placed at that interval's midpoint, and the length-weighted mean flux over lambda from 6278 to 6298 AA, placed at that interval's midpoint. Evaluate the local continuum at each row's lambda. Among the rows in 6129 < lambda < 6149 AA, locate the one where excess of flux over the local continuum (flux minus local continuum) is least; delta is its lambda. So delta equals 6139.10 AA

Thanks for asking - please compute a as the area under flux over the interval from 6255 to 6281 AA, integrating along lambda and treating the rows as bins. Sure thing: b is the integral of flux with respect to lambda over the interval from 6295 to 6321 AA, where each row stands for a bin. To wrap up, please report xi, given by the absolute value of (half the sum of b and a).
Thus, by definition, 165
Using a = 166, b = 164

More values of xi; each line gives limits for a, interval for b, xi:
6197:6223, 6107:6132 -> 166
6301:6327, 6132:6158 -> 166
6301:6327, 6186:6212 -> 166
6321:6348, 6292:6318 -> 167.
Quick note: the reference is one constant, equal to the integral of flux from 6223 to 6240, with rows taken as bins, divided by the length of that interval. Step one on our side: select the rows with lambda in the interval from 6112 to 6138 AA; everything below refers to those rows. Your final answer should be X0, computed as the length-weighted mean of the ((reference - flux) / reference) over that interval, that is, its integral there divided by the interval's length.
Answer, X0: -0.019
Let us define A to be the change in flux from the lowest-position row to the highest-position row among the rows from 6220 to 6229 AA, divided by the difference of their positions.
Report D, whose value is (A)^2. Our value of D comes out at 0.0006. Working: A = 0.025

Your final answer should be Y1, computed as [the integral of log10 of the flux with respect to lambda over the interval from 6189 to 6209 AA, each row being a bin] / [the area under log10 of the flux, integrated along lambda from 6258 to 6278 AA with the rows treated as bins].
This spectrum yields 1.00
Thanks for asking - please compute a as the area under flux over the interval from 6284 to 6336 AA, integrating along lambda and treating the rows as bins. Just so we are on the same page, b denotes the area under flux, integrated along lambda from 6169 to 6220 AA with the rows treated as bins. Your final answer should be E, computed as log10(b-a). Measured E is -0.47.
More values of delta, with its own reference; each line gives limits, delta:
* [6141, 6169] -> 6161.76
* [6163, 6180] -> 6164.60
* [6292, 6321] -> 6302.38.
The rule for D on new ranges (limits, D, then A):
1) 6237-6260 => 0.0000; 0.001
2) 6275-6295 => 0.0000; 0.004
